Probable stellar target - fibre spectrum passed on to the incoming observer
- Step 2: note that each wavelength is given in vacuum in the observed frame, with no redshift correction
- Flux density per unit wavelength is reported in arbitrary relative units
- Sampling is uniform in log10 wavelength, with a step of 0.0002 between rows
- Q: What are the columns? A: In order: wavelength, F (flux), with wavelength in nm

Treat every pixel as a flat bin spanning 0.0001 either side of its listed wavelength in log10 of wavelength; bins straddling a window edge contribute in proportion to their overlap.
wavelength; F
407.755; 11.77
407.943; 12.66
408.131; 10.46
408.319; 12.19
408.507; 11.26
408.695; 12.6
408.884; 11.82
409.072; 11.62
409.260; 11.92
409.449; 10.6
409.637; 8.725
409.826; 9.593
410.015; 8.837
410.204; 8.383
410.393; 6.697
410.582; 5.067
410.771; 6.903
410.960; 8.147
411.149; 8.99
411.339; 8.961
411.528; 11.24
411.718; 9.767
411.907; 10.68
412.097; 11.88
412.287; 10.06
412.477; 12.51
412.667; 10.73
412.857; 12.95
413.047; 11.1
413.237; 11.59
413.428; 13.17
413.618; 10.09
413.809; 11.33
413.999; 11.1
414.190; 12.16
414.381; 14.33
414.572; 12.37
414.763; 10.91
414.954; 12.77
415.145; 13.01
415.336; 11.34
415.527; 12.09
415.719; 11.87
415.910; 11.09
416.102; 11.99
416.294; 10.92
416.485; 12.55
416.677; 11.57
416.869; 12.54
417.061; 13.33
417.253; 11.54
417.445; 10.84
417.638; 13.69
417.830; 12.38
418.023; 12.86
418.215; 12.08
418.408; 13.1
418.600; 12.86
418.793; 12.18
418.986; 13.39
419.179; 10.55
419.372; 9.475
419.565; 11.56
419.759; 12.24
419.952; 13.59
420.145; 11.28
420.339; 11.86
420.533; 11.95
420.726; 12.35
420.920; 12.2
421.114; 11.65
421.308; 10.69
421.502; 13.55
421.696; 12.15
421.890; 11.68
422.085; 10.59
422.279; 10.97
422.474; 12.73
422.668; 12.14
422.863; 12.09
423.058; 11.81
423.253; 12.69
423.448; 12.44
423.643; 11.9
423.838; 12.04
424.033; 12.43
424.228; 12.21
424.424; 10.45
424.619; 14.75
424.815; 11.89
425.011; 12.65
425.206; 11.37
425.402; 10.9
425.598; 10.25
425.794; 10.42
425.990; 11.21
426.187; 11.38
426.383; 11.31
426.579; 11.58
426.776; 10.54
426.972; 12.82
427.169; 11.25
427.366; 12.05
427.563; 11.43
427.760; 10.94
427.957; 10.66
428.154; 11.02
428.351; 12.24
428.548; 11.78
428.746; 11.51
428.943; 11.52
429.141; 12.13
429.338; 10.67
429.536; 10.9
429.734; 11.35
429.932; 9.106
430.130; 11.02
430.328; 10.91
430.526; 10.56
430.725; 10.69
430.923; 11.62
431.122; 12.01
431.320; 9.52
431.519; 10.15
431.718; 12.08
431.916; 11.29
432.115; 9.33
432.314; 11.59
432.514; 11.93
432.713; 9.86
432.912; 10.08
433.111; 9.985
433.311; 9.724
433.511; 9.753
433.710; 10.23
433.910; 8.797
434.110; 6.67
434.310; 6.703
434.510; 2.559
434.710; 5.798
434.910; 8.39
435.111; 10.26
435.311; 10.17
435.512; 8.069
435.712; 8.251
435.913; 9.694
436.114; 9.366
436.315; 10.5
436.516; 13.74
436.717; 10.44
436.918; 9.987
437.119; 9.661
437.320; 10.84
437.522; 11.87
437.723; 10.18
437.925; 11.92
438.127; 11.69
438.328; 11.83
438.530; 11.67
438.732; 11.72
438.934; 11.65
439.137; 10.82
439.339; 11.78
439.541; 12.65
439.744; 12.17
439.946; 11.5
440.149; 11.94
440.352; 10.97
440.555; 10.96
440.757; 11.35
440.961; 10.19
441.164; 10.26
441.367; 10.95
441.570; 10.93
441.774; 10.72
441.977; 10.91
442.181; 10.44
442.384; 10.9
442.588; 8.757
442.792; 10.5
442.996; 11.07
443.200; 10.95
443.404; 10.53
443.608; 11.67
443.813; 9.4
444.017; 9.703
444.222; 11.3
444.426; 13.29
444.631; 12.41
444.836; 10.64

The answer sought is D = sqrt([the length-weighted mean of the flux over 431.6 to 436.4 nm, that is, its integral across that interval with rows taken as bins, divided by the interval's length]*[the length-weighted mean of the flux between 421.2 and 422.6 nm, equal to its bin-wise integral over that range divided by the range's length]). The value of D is 10.4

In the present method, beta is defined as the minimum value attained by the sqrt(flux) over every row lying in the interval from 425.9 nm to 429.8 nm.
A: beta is 3.25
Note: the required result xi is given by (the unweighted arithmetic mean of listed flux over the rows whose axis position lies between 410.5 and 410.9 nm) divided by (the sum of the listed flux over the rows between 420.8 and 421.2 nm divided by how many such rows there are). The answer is 0.50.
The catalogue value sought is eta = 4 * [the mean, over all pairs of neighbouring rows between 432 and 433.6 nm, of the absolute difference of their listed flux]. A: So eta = 3.0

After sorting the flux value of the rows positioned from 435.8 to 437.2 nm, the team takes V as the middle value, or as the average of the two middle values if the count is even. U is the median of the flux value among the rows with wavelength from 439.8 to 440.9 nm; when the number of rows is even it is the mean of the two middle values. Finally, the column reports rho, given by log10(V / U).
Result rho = -0.06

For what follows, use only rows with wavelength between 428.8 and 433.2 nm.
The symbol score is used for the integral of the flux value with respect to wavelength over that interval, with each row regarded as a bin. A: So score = 48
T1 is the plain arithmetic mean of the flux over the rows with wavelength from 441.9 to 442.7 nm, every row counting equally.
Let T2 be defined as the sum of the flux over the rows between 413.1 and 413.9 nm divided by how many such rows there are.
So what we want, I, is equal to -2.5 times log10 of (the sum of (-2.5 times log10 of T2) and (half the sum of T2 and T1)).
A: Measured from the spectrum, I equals -2.29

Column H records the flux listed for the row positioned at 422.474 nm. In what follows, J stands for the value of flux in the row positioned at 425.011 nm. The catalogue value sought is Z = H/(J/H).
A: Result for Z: 12.8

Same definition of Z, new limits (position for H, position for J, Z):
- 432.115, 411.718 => 8.9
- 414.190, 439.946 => 12.9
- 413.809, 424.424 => 12.3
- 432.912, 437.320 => 9.4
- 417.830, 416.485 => 12.2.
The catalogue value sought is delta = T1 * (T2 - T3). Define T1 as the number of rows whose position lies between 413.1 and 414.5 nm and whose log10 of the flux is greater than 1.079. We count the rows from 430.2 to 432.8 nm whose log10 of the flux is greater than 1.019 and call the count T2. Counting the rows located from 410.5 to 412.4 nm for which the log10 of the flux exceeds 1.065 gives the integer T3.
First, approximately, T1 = 3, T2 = 9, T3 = 1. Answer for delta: 24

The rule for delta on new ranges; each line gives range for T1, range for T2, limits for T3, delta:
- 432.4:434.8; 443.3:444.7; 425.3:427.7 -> 0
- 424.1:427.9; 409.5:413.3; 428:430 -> 25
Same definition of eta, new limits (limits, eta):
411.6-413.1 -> 7.0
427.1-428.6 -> 2.4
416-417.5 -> 4.5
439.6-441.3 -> 2.1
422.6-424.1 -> 1.4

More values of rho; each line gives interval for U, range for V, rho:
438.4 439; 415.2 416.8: 0.00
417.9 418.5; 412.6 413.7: -0.05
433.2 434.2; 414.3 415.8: 0.10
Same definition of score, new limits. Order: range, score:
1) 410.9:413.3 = 26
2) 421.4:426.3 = 58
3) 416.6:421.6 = 61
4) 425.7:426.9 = 13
